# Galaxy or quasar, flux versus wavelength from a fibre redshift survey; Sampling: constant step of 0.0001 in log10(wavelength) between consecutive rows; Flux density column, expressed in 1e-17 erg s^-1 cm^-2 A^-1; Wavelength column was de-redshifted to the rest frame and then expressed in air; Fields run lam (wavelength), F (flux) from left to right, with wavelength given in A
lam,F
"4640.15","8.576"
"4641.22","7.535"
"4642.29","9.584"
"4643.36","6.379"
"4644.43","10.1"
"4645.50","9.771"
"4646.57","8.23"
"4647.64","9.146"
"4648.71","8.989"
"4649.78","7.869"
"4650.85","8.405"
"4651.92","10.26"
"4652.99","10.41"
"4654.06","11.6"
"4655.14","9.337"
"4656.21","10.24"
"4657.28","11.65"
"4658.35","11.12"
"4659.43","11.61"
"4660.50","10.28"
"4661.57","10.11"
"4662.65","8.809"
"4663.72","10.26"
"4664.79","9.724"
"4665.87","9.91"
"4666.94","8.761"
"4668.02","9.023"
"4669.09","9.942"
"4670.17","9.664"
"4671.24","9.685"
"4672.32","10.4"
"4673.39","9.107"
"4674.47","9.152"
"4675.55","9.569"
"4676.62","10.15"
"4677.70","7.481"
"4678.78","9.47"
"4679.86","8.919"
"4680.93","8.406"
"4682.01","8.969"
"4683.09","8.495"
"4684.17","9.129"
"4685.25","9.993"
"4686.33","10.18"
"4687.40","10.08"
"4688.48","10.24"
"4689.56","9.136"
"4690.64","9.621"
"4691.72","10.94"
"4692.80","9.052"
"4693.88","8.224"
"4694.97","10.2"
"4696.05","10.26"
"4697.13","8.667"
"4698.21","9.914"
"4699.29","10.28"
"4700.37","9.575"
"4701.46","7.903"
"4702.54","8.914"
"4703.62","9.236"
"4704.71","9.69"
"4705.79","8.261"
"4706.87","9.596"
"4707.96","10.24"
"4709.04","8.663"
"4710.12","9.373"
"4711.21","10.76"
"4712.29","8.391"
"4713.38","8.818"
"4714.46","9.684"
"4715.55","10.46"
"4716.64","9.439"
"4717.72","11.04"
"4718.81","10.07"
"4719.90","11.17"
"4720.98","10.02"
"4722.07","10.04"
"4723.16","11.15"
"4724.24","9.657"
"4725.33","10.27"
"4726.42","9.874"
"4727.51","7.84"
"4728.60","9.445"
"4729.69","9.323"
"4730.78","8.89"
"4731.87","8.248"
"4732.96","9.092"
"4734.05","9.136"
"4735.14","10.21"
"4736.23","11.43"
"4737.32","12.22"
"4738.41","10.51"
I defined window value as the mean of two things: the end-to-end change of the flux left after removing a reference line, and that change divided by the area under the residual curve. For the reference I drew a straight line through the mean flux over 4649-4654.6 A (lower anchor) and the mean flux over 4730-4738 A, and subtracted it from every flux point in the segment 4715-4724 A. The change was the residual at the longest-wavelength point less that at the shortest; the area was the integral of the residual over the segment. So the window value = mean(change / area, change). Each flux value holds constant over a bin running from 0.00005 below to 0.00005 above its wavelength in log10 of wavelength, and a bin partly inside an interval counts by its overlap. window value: 0.40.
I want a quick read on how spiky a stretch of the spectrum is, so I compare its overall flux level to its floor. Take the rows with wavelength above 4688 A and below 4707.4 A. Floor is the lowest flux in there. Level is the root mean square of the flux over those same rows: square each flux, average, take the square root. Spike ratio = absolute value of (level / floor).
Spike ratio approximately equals 1.20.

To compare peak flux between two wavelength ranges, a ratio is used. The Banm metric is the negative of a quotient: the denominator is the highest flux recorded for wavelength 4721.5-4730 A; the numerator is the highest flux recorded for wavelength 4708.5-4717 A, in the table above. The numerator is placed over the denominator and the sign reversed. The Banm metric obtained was -0.97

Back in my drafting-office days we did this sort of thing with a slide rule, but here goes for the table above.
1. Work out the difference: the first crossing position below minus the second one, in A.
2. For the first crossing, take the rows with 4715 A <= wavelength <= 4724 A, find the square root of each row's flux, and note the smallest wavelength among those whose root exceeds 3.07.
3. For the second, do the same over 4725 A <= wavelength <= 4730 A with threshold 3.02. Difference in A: -9.8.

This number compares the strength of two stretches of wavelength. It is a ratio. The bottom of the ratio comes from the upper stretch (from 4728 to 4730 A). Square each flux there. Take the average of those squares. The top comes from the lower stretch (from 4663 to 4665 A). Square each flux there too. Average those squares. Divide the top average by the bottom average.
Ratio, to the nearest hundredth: 1.13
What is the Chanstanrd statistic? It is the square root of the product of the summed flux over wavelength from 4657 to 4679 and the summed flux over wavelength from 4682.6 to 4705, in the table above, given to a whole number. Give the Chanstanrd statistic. 203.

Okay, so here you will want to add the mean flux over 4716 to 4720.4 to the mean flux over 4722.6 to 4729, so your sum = 20.1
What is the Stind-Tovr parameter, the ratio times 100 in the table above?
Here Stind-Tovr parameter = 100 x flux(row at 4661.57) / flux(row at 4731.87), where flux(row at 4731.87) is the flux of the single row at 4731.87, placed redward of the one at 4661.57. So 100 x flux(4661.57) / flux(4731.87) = 123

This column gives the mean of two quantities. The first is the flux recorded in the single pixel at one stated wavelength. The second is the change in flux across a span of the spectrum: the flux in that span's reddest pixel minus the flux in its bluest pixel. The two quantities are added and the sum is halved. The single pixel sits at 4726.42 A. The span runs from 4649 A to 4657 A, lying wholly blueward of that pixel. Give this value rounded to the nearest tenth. 6.1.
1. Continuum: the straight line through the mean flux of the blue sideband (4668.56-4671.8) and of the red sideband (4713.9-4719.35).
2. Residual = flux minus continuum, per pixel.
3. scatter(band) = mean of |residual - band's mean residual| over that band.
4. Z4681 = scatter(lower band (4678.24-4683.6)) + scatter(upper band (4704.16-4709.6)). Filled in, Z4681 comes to 0.99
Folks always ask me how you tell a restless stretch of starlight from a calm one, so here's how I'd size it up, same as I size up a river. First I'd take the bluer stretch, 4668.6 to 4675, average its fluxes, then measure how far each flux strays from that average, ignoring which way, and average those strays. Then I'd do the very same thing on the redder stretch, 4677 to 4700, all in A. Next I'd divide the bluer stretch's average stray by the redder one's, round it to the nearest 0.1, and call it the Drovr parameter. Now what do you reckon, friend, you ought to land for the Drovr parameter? 0.5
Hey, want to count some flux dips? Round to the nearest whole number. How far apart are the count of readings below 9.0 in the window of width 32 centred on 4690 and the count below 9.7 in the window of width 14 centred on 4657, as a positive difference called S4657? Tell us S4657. 7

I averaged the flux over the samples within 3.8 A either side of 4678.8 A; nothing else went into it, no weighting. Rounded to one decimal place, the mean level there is 9.0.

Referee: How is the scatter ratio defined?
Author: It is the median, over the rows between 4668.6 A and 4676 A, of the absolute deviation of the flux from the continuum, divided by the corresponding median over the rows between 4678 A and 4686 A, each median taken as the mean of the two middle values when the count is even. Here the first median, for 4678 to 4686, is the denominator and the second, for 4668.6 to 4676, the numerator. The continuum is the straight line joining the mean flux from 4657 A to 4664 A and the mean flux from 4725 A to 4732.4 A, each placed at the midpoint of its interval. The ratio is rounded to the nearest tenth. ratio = 0.6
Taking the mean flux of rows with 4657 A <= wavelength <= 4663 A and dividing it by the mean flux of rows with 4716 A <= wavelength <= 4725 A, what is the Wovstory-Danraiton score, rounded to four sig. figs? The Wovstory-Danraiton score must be 1.026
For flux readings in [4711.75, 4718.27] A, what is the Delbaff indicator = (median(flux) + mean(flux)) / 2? 9.6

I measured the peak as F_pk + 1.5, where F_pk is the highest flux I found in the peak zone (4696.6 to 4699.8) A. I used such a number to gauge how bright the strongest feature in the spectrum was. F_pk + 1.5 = 11.8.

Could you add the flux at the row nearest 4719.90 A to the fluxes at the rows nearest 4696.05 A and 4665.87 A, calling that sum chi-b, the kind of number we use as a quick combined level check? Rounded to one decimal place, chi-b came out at 31.3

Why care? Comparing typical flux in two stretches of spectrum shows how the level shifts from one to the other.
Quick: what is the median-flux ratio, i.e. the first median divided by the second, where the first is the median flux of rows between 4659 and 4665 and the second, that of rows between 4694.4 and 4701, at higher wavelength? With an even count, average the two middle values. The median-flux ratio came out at 1.01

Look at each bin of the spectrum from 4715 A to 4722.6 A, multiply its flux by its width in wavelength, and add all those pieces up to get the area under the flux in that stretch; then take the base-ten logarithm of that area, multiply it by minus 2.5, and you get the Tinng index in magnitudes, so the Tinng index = -4.74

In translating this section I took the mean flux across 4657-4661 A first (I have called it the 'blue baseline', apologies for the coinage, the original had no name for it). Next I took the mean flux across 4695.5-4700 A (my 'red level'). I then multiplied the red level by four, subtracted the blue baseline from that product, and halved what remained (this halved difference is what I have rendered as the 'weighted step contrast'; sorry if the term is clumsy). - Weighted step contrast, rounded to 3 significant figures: 14.0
